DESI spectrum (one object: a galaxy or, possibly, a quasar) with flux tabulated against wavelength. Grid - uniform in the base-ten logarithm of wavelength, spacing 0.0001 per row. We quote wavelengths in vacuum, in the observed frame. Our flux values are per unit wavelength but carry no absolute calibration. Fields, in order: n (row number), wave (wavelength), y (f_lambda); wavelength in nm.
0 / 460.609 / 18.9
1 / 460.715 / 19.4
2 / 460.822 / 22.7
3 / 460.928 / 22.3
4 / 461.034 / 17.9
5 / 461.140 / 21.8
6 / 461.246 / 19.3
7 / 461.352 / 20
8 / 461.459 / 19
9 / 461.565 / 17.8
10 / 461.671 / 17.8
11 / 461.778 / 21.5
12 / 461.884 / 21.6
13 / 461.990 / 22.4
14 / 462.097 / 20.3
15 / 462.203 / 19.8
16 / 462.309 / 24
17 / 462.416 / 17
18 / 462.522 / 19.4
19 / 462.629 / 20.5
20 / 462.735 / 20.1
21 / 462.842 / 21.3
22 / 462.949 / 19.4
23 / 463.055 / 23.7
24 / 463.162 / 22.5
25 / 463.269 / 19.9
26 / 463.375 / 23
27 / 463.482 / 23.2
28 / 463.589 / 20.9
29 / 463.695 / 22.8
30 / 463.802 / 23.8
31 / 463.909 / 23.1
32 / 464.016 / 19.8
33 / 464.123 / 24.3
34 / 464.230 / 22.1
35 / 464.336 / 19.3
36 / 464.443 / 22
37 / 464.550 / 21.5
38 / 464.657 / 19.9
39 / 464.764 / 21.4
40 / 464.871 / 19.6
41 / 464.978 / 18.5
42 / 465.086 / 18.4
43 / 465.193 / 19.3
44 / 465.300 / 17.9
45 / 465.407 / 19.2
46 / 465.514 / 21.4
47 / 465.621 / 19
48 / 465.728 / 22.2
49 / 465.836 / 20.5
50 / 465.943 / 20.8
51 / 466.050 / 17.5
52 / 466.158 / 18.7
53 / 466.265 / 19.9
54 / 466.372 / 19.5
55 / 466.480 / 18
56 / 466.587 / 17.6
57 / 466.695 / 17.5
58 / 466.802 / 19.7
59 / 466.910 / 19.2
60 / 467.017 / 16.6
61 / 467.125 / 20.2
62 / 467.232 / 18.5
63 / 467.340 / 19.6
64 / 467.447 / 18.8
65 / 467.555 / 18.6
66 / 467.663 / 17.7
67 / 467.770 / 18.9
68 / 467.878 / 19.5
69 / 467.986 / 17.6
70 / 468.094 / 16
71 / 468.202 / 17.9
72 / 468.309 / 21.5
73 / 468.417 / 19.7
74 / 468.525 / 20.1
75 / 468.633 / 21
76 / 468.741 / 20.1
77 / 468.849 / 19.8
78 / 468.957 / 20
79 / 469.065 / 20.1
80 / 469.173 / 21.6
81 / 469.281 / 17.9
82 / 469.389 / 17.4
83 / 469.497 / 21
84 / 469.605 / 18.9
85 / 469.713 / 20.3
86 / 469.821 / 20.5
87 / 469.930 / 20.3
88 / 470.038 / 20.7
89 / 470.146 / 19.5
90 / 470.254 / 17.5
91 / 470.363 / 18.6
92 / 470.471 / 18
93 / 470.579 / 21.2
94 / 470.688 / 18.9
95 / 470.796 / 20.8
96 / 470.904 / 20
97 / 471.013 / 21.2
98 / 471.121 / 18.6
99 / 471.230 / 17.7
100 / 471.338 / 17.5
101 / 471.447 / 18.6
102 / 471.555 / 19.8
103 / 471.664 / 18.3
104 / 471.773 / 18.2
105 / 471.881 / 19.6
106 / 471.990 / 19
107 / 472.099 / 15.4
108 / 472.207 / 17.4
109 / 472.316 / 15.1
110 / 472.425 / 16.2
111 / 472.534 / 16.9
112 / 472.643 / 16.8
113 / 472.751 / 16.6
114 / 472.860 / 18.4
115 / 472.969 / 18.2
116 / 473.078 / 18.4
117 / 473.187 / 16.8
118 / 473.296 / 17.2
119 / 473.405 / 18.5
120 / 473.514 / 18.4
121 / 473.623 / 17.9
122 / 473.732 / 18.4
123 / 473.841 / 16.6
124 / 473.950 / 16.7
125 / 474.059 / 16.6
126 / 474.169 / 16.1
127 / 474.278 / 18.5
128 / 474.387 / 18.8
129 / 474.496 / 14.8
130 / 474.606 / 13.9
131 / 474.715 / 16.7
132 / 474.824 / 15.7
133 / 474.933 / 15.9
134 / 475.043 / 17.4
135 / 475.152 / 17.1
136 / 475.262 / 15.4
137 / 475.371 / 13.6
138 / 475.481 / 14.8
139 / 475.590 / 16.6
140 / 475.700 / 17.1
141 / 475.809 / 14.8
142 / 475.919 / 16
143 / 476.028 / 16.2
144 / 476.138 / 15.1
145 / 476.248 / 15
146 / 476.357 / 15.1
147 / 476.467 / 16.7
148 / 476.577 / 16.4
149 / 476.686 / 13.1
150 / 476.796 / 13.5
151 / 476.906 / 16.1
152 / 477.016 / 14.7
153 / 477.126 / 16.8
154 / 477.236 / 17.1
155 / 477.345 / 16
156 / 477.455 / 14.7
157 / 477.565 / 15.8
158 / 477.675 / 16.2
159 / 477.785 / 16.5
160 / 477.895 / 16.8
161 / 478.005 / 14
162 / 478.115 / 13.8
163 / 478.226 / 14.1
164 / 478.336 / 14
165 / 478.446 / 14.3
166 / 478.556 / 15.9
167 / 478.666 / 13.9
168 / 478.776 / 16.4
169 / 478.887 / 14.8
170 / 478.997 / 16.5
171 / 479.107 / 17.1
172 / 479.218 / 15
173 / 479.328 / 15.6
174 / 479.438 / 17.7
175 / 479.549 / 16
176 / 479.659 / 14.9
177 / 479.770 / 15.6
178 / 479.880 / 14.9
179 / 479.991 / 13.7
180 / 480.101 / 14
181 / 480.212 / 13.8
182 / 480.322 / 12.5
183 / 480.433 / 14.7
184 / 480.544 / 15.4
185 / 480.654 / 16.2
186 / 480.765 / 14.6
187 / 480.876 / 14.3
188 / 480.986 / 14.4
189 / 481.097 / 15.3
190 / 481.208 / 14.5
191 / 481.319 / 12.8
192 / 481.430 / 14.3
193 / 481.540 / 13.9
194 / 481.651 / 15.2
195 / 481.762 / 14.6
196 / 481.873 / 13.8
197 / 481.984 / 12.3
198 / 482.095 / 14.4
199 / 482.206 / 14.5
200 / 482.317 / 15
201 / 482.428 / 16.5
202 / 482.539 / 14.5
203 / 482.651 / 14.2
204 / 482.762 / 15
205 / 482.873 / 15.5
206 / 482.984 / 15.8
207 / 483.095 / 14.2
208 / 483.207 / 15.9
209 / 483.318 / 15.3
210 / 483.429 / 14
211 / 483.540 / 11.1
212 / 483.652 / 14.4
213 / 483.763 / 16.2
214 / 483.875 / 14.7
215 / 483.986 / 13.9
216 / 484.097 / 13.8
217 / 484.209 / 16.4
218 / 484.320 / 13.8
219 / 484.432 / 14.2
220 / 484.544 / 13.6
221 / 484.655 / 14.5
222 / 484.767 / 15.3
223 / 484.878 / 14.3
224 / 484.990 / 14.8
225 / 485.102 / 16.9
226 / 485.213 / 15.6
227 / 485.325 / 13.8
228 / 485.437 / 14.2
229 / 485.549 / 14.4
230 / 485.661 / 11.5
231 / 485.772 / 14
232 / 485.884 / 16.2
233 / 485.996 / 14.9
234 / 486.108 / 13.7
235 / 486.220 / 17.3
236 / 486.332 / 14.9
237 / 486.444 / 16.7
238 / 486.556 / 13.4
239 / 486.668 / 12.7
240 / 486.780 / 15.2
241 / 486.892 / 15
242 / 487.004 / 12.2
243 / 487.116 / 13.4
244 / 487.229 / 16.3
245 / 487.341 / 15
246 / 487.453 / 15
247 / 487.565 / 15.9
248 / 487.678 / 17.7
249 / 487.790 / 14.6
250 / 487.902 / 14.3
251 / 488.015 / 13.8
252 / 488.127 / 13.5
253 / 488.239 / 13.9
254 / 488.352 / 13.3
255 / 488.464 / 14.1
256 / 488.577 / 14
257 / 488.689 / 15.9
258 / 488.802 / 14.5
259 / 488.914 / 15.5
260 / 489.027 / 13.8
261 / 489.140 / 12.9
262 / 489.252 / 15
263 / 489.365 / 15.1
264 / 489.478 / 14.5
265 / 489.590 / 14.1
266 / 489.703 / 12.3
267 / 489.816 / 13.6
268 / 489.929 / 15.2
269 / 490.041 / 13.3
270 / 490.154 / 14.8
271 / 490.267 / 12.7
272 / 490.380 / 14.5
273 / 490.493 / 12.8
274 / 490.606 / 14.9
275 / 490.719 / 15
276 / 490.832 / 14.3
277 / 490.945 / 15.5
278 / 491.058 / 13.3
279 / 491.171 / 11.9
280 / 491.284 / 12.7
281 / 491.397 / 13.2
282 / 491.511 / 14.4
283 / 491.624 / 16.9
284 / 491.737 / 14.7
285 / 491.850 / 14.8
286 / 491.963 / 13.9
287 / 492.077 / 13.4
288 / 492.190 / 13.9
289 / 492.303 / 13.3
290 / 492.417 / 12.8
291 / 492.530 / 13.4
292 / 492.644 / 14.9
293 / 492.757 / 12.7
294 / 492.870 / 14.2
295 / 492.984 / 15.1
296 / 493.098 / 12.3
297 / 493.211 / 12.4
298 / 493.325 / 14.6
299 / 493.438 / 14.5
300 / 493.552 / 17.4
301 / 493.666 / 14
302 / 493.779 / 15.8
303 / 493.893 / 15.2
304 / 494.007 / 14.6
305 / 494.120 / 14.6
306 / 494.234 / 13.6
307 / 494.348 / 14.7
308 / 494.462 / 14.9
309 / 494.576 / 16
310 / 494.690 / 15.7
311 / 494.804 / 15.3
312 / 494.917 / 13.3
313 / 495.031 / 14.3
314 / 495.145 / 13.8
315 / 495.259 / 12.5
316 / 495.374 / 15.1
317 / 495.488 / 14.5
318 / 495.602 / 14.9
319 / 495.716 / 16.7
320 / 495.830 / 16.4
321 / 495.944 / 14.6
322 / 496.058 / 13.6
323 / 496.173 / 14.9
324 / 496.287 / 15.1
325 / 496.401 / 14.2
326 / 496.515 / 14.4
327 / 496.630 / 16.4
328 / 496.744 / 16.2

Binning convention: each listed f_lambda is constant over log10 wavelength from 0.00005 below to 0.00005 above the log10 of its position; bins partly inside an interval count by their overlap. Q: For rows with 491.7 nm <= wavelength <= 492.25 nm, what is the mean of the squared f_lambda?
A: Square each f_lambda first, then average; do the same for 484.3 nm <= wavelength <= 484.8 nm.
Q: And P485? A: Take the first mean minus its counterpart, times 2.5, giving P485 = -10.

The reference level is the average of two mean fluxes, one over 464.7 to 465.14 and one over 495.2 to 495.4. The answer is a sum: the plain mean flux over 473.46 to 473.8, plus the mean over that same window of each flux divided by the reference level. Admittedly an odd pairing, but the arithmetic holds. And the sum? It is 19.3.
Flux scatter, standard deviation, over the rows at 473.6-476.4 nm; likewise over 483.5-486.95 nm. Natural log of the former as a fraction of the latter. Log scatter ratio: -0.03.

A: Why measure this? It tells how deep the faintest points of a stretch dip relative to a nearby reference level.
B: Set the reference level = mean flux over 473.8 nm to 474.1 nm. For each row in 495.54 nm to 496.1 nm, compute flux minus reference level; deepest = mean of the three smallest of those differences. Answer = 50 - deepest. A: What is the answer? 52.3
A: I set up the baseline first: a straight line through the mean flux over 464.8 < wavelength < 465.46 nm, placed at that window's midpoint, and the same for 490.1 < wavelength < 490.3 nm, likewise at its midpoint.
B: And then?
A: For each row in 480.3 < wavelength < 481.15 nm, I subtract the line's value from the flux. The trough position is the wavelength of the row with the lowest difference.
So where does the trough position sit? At 480.322 nm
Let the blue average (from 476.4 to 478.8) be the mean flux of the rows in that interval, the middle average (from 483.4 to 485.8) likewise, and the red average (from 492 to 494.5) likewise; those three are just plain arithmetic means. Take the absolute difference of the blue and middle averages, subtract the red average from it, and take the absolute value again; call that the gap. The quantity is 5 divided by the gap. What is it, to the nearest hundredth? 0.38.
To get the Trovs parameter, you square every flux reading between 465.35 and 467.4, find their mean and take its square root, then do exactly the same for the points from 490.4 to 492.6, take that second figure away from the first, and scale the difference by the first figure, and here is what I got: 0.27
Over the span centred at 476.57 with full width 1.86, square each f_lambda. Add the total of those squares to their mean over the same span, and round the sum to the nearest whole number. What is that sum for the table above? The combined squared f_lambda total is 4378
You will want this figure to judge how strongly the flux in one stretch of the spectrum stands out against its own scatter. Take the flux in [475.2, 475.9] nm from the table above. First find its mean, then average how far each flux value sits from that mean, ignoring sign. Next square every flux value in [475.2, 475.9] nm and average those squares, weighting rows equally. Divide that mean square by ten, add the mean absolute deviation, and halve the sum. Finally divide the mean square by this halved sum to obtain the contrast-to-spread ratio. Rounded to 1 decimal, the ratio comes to 19.2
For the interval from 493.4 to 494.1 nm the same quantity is 19.3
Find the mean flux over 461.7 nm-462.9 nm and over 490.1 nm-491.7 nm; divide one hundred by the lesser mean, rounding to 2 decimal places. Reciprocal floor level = 7.11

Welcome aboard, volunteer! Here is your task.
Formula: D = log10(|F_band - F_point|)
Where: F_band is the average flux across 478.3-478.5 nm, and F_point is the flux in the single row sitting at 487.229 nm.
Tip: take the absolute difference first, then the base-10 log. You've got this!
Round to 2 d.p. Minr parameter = 0.33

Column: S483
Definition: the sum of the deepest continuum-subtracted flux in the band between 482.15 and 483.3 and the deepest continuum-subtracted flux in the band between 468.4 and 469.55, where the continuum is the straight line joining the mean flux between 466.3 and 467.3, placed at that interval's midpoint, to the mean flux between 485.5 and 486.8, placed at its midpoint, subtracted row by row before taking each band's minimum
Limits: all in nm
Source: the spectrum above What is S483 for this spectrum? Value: -1.7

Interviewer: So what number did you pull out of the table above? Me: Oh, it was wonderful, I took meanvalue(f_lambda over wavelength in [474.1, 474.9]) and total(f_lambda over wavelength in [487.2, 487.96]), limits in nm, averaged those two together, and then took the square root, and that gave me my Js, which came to 7.91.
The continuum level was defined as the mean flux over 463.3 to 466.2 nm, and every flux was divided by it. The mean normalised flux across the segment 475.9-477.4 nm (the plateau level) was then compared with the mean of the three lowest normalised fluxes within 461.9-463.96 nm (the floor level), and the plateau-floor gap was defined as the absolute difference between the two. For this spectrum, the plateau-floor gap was 0.147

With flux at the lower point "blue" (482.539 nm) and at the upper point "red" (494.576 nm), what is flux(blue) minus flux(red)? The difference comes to -1.5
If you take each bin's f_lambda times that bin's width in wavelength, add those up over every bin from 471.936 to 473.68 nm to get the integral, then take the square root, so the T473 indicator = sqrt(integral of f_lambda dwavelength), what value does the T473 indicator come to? 5.5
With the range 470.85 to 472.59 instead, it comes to 5.6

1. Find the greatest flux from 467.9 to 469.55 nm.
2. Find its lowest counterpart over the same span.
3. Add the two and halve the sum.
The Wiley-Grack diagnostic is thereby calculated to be 19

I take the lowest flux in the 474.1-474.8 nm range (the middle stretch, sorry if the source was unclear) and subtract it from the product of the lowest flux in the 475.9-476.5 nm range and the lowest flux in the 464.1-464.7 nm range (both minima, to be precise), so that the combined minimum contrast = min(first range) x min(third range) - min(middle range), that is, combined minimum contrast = 276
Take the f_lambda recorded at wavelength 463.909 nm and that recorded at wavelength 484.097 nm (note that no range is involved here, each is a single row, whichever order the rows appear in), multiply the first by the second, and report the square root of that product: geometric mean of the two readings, 17.9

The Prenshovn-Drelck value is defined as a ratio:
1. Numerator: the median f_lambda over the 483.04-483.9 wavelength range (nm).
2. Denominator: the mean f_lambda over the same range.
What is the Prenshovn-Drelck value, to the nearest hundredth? 1.01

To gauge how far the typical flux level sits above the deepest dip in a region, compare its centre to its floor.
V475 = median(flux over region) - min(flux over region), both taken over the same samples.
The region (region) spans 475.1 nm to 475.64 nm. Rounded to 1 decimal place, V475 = 1.8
